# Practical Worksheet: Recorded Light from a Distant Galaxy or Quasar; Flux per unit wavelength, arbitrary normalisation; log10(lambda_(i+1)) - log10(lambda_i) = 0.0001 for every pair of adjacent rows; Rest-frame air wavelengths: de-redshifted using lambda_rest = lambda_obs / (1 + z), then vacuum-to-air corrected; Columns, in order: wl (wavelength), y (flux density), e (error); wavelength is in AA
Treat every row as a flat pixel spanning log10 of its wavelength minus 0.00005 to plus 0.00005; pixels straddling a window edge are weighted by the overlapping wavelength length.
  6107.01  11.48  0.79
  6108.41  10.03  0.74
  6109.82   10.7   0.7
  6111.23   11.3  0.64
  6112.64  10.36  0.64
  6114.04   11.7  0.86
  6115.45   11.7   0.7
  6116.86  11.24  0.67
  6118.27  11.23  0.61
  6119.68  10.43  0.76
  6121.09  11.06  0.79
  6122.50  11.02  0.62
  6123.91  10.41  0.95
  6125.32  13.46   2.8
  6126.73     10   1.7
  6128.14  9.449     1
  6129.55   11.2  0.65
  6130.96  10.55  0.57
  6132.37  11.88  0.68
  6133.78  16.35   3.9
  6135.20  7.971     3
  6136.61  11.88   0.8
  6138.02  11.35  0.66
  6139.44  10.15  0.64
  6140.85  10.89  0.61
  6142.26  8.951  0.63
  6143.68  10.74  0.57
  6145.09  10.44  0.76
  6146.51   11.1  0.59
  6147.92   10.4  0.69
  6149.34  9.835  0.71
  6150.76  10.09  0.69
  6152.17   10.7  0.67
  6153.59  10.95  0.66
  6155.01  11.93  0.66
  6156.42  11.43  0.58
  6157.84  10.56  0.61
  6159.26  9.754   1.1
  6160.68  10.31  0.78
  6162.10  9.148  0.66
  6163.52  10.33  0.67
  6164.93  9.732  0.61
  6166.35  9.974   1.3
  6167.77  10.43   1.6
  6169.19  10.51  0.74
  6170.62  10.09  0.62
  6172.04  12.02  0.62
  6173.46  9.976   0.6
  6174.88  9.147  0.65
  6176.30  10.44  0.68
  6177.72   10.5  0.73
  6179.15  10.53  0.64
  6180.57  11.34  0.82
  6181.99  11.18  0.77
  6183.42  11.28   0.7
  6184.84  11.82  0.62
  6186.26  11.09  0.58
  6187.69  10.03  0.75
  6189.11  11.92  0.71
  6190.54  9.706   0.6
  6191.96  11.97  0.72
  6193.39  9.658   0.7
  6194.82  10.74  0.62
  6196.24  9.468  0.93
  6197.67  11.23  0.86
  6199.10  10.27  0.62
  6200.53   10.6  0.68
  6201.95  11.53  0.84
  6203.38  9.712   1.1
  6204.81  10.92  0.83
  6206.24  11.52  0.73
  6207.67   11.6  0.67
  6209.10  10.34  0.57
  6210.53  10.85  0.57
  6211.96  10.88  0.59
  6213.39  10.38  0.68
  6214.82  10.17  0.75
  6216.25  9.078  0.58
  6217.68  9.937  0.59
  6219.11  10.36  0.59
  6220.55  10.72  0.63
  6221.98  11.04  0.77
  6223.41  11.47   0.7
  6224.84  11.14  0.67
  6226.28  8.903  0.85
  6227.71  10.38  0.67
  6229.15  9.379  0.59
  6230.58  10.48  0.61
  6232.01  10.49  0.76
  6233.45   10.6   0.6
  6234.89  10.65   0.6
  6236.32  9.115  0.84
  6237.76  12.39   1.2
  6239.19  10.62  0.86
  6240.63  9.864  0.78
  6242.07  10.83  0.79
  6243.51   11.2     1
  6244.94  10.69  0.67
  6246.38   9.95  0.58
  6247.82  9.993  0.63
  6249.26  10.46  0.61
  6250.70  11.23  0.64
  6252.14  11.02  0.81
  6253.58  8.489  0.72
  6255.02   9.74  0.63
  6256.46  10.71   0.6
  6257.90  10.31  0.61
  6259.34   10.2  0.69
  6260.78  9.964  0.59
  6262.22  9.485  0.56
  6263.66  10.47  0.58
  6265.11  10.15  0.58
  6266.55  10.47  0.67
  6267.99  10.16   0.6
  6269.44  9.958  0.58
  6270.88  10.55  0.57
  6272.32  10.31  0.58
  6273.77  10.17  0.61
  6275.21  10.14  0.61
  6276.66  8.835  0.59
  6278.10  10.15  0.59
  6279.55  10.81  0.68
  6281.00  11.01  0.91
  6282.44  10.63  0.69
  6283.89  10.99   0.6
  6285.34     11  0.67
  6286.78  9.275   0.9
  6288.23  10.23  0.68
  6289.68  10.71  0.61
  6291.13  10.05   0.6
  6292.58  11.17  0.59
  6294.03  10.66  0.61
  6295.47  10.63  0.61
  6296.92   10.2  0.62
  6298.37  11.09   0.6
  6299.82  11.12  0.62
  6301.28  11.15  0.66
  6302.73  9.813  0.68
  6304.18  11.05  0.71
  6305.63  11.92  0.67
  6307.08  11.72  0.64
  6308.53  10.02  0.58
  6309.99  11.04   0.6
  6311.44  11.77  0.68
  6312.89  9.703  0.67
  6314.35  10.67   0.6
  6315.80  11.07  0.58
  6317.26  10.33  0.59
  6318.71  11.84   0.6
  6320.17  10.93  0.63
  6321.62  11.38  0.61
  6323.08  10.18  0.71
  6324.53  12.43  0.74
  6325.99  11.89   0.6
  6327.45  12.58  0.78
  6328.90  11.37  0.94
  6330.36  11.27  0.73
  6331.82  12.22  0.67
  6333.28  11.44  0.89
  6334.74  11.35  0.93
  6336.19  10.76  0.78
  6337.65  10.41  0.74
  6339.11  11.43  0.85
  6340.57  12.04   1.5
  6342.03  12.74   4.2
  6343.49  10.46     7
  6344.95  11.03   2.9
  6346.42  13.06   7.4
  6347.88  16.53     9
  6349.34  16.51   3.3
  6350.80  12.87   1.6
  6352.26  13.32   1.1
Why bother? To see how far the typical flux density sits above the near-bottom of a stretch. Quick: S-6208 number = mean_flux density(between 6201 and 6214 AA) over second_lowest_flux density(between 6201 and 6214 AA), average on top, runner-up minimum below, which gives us 1.05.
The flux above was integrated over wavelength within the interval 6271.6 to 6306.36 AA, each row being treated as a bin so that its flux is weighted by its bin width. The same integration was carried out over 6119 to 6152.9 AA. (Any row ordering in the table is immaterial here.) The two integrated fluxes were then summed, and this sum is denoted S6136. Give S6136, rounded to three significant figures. 734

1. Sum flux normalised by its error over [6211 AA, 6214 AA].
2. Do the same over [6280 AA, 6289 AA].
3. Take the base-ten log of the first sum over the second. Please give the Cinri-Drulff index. -0.41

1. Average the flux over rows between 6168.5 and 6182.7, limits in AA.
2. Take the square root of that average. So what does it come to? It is 3.25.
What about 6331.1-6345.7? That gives 3.37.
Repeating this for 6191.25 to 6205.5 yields 3.26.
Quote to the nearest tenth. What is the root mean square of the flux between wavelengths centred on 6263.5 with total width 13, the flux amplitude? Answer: 10.1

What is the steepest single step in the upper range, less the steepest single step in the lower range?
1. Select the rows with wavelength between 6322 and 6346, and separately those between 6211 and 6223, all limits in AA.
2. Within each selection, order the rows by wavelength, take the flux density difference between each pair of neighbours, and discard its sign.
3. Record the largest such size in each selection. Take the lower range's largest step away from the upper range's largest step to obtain 1.2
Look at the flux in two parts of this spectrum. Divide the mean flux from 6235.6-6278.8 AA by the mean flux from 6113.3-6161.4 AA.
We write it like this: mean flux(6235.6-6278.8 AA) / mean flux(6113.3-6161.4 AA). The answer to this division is 0.94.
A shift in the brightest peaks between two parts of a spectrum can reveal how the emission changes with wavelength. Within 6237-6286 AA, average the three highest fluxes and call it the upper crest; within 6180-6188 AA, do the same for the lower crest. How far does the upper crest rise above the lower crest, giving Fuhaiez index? 0.13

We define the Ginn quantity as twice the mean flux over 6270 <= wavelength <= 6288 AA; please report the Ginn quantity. 20.6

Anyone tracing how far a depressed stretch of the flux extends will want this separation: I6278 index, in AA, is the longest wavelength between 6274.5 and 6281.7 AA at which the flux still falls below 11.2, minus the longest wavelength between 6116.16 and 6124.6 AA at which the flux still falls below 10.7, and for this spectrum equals 157.1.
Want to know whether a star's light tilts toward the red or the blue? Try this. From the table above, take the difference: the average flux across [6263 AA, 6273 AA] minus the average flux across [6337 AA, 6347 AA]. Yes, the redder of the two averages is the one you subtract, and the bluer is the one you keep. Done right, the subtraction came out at -1.3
